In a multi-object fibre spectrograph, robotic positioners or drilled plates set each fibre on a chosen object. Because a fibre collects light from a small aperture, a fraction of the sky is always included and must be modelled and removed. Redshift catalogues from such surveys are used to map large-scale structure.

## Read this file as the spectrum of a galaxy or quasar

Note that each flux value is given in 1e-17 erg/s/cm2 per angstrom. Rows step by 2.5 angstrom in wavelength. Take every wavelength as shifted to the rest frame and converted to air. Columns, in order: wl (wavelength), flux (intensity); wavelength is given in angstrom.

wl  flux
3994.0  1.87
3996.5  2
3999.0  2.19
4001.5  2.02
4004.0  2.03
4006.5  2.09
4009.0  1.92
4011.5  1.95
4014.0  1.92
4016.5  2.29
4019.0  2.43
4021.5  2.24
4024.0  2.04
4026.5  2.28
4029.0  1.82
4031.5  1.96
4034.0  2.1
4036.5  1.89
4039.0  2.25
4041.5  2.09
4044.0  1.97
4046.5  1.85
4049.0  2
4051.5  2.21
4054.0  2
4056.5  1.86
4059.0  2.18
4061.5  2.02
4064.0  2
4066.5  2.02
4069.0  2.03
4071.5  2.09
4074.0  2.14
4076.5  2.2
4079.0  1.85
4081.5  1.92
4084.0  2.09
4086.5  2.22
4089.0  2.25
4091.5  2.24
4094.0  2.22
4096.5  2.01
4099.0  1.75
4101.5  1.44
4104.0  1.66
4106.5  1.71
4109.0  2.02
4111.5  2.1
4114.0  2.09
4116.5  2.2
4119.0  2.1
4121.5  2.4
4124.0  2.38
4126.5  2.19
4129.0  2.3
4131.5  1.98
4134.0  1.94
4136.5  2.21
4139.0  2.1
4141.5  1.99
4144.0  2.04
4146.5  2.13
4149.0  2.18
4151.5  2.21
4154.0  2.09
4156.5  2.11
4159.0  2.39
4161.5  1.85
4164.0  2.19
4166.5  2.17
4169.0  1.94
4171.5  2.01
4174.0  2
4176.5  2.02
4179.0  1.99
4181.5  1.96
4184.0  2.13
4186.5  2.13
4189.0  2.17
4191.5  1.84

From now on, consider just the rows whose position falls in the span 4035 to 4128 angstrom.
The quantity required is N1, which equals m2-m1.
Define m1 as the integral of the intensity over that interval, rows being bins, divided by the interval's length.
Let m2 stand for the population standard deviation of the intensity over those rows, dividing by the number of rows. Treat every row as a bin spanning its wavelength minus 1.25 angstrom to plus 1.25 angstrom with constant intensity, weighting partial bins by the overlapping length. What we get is -1.85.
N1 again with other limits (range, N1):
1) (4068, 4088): -1.95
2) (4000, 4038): -1.90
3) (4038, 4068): -1.92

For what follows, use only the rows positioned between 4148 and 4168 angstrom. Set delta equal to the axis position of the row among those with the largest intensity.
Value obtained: 4159.0 angstrom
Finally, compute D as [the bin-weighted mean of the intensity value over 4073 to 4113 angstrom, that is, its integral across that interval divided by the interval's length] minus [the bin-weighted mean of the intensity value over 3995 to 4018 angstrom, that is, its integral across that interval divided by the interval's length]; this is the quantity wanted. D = -0.06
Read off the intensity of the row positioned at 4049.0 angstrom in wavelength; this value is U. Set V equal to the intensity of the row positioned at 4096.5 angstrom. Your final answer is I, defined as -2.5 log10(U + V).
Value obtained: -1.51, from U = 2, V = 2.01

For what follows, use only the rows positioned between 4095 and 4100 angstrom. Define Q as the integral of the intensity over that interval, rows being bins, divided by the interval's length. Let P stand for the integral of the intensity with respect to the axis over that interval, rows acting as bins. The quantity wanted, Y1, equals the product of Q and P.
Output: 18.1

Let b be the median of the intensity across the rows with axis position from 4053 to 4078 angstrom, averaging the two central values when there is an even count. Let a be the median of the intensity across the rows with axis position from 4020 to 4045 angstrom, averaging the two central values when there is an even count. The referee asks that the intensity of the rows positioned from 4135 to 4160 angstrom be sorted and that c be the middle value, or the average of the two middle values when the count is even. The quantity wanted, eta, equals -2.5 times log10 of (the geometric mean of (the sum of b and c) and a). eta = -1.17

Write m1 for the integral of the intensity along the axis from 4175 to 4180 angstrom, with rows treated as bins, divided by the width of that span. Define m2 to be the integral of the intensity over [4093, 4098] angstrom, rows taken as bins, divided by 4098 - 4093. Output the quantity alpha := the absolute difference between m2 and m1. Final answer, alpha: 0.09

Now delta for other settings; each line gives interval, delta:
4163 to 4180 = 4164.0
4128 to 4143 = 4129.0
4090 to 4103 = 4091.5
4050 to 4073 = 4051.5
